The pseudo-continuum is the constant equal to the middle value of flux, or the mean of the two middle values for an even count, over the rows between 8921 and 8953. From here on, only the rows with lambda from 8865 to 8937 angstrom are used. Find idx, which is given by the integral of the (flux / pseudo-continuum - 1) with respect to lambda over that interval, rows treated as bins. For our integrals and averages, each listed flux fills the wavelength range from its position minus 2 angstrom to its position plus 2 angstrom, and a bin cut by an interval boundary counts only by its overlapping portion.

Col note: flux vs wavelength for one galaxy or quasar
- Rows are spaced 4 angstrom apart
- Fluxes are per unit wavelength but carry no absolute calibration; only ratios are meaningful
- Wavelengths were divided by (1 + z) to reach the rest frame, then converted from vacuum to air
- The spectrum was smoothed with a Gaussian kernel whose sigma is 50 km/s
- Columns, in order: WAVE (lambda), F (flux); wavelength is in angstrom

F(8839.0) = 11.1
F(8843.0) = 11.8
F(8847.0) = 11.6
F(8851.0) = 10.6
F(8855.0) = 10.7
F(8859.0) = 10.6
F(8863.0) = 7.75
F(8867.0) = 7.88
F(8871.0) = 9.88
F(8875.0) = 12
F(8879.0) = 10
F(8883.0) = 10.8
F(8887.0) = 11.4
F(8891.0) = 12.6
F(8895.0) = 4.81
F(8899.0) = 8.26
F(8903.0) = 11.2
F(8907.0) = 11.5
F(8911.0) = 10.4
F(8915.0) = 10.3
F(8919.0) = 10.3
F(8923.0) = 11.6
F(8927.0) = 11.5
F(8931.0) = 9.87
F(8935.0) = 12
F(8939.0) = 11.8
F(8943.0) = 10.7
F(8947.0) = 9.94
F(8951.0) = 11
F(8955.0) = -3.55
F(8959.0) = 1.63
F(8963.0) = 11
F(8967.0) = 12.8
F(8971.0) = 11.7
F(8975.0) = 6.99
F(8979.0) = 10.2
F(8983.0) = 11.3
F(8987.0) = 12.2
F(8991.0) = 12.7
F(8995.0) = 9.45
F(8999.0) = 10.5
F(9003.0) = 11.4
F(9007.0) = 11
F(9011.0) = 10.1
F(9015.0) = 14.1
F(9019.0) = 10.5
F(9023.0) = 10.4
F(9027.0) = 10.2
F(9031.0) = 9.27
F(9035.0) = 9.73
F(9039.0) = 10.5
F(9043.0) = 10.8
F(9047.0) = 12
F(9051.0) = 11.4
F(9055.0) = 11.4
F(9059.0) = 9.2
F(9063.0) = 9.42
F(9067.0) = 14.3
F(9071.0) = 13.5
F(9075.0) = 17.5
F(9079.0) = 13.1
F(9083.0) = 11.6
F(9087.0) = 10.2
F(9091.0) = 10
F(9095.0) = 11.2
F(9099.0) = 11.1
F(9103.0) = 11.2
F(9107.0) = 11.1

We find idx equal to -6 angstrom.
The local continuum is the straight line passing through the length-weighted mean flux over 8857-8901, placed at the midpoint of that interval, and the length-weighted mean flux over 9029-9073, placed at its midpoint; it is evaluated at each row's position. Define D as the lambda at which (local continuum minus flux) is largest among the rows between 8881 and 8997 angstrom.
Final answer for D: 8955.0 angstrom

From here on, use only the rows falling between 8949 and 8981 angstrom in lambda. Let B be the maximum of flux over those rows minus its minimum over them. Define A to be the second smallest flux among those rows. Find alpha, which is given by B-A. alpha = 15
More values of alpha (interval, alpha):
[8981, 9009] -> -7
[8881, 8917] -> 0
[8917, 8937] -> -8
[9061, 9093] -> -2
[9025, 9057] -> -7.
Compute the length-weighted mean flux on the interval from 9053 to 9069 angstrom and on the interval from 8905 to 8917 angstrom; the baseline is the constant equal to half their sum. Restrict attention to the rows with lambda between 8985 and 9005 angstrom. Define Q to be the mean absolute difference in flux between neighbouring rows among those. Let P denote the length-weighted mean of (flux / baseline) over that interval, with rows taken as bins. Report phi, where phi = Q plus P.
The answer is 2.5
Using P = 1.03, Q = 1.4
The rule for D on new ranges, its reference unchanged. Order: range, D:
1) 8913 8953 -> 8947.0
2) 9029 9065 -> 9059.0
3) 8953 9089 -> 8955.0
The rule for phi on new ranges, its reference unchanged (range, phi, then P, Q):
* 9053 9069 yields 3.4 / 1.02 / 2.4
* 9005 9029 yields 2.8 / 1.01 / 1.8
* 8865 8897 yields 3.3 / 0.91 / 2.4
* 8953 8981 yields 4.9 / 0.66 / 4.2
